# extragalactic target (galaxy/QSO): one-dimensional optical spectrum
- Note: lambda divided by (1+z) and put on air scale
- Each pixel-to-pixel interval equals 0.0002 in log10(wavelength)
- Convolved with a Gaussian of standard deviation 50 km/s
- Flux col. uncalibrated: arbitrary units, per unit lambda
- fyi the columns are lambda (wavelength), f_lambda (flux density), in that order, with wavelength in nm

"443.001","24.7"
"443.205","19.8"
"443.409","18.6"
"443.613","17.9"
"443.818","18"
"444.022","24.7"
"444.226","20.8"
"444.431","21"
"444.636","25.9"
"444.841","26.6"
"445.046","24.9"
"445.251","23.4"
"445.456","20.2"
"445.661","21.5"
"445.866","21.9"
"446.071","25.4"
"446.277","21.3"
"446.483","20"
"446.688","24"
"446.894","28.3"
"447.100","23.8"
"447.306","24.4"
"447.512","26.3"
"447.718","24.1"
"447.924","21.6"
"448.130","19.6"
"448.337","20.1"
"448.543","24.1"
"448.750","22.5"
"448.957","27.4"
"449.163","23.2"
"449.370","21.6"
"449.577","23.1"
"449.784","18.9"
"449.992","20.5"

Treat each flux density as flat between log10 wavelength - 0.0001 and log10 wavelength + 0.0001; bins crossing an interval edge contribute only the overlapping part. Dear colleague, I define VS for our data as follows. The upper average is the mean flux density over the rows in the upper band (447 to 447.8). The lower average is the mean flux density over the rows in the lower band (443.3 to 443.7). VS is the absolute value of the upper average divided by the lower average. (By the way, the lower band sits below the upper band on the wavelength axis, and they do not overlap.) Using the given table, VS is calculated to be 1.35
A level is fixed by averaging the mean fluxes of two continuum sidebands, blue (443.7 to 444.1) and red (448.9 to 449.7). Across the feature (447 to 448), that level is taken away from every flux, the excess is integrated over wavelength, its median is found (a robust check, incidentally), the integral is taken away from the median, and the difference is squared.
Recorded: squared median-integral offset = 0.00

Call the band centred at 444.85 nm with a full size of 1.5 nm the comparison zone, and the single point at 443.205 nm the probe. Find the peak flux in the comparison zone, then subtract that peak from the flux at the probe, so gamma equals -6.8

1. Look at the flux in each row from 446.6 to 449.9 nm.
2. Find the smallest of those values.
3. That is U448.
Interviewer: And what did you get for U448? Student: 18.9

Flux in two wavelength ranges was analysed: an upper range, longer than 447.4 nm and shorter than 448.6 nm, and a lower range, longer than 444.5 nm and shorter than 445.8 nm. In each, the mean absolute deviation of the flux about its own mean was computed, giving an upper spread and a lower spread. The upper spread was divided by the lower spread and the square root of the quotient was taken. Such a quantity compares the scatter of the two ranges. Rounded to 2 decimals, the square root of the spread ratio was 1.04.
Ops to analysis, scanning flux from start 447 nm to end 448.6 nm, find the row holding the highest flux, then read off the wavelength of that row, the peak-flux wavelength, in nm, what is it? 447.512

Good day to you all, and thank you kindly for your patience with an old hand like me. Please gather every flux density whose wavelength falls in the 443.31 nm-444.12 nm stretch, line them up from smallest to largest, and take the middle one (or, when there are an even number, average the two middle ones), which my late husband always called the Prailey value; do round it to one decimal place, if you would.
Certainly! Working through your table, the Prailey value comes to 18.3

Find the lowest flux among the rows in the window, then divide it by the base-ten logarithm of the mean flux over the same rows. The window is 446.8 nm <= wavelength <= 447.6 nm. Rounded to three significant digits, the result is 16.9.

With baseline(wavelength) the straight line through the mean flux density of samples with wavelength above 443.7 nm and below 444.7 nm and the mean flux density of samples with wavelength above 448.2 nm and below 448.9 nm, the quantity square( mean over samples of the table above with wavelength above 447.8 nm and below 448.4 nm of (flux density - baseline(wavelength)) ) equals 3.2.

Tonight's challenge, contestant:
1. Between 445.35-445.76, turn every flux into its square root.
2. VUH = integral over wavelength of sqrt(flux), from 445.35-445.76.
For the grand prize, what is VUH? 1.87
